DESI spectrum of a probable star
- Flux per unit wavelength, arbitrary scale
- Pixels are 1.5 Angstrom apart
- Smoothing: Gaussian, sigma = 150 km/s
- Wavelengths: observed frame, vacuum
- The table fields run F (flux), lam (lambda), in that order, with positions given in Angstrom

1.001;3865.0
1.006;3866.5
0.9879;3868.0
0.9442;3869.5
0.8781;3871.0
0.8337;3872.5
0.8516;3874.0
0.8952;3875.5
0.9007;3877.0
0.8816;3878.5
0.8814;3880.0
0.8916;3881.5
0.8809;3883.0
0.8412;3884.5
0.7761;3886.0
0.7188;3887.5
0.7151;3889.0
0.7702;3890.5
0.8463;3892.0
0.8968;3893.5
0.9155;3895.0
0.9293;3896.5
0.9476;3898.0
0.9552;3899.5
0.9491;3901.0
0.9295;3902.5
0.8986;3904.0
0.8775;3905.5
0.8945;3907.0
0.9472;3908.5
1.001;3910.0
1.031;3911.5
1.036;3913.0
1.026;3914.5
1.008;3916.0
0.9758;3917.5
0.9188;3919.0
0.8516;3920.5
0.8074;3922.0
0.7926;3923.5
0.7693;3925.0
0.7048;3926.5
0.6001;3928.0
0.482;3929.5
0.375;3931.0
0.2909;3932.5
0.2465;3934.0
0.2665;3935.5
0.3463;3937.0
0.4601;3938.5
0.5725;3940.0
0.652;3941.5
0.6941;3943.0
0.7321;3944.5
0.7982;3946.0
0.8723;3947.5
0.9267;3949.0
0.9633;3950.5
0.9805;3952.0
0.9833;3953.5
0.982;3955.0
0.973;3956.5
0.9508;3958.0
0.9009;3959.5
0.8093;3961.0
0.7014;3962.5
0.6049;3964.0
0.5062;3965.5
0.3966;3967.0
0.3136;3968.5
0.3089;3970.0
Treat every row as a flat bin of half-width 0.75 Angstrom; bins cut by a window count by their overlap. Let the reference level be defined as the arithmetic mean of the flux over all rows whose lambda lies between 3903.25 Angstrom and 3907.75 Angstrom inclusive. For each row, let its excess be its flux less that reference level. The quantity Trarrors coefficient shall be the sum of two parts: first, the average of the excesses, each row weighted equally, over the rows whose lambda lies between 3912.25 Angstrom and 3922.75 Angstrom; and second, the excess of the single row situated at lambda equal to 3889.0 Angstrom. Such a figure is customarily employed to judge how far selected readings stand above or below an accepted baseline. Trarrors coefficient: -0.12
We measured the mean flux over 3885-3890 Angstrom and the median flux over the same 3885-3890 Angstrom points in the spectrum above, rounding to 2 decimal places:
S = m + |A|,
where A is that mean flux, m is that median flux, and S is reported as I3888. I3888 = 1.46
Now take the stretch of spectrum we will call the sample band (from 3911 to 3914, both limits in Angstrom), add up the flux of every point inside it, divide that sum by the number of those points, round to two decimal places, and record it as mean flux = 1.03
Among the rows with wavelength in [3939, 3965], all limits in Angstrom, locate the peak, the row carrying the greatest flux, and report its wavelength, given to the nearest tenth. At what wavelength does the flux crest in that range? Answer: 3953.5 Angstrom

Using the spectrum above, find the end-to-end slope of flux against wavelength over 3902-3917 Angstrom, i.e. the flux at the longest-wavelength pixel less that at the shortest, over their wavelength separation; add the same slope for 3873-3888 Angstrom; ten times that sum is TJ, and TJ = 0.0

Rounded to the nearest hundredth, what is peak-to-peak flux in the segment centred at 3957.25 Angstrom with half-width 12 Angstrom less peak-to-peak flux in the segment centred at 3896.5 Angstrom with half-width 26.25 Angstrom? 0.35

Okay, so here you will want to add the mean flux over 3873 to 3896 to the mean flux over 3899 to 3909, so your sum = 1.77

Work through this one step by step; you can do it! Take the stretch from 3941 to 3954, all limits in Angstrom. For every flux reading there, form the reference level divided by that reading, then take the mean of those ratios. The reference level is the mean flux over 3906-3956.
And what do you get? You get 0.92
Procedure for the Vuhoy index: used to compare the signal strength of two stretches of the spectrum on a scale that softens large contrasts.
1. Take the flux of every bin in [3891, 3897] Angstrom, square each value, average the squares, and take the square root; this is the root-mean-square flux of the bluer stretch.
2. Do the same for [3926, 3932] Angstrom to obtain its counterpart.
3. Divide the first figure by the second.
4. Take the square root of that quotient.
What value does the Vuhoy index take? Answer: 1.27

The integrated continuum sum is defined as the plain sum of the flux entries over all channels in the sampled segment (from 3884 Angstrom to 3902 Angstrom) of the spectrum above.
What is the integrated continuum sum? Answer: 10.3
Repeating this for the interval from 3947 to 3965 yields 10.6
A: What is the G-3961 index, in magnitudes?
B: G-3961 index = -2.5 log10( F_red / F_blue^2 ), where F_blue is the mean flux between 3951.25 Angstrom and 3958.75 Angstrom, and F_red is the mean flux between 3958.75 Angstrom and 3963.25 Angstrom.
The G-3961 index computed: 0.18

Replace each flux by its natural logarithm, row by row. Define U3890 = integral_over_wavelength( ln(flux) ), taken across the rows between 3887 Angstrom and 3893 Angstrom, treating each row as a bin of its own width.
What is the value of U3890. -1.6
